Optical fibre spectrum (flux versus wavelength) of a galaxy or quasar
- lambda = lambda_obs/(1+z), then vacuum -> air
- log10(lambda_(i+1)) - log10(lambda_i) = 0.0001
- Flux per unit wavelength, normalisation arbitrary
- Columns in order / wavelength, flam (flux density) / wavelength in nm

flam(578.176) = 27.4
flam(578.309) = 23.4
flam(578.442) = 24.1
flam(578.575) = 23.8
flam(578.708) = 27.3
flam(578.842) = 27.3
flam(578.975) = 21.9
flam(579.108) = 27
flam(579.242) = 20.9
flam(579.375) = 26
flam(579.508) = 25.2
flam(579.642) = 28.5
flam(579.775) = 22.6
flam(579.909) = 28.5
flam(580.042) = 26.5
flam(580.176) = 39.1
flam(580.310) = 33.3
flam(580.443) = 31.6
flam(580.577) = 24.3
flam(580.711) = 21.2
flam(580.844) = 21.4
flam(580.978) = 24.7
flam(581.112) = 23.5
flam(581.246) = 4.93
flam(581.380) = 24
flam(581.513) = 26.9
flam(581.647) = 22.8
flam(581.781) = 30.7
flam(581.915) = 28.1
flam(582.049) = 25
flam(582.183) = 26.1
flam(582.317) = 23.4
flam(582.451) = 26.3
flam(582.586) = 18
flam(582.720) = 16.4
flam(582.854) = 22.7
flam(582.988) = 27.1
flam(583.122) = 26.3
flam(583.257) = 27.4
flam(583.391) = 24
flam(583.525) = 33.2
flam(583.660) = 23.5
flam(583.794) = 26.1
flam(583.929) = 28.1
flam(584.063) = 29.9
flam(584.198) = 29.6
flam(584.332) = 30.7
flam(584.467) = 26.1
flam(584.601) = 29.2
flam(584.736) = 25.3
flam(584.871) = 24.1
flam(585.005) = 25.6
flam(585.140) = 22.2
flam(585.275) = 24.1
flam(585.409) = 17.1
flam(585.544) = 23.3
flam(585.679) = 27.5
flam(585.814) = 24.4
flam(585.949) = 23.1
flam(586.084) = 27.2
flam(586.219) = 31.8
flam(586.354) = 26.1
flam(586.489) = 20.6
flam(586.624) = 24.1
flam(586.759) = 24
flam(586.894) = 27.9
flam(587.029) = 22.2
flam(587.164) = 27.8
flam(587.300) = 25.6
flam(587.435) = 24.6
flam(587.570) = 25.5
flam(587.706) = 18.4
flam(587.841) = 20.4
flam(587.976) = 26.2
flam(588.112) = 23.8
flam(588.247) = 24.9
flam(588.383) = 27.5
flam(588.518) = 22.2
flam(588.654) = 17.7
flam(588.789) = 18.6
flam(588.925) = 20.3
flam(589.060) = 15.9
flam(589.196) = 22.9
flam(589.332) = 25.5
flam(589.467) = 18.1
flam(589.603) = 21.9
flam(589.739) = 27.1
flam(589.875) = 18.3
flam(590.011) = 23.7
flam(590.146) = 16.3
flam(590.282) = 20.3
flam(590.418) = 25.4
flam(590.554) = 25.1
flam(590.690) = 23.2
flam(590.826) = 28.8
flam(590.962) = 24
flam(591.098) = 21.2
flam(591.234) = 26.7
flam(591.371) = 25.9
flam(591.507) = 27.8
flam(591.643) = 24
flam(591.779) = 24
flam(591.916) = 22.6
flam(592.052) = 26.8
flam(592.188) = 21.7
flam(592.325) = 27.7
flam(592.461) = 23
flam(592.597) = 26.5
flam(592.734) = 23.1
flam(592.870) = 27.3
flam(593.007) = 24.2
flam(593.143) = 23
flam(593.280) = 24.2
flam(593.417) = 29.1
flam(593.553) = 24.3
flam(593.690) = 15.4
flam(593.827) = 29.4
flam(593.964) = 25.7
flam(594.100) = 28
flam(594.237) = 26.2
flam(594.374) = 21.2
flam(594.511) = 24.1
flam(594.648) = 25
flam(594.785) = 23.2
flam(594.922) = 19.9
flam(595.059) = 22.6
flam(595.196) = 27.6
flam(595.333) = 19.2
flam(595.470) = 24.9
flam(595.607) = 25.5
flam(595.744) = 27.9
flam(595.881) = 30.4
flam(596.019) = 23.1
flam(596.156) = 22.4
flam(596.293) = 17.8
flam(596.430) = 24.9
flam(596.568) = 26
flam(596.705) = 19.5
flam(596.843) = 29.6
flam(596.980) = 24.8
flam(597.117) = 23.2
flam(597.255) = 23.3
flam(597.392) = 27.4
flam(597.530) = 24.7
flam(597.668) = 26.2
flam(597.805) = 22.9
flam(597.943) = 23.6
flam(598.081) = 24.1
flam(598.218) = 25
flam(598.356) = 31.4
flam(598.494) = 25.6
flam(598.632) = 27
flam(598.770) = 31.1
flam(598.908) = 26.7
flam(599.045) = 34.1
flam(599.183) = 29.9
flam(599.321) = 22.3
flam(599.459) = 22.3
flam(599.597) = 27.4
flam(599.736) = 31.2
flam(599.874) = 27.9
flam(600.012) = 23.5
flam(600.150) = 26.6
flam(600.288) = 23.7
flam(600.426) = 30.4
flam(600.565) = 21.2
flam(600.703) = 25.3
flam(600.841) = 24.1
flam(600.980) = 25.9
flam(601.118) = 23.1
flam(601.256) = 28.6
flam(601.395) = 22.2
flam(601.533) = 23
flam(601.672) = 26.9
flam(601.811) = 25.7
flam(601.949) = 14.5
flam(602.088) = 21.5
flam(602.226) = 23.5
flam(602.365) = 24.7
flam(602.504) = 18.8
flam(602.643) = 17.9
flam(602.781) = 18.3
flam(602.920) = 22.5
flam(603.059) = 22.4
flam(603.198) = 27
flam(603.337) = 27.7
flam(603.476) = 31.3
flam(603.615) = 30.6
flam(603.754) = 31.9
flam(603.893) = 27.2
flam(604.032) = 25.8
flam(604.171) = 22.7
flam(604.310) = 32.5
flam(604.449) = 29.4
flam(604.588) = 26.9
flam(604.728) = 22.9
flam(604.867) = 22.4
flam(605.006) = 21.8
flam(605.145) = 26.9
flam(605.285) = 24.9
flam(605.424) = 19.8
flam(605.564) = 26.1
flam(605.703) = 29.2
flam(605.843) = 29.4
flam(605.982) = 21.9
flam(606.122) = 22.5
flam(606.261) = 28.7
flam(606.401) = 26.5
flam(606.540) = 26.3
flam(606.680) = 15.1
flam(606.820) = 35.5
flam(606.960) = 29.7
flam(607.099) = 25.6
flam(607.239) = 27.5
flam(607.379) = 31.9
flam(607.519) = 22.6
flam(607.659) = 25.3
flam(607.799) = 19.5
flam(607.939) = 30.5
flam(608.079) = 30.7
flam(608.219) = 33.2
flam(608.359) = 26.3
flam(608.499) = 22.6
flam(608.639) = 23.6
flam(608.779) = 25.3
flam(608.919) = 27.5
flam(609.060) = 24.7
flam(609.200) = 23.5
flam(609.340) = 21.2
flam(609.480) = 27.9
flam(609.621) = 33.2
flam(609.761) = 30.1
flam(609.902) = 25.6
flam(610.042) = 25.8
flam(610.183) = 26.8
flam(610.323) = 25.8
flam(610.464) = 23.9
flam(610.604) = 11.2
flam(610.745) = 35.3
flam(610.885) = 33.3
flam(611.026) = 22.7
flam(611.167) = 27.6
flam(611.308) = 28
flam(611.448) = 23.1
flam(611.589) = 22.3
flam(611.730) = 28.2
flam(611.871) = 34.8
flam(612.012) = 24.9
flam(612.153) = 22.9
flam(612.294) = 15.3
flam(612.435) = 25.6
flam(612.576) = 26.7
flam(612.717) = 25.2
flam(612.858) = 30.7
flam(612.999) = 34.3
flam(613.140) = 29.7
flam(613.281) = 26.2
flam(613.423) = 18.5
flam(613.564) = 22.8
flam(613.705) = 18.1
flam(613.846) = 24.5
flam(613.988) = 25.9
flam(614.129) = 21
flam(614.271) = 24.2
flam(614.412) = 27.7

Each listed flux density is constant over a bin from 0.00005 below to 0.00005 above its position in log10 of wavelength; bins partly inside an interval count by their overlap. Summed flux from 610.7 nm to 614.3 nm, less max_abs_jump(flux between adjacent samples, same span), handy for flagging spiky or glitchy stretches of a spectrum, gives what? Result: 661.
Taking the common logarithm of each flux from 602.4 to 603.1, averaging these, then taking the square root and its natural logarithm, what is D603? 0.131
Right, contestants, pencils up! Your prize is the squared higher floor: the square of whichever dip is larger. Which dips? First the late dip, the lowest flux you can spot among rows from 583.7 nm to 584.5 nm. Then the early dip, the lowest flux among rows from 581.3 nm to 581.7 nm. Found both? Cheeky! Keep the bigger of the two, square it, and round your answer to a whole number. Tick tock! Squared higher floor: 681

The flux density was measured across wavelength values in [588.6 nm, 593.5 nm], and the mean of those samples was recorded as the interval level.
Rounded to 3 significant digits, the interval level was 23.4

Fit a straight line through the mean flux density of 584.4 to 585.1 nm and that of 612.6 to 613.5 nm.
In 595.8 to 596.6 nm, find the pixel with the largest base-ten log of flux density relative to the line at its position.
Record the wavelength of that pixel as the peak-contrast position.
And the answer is 595.881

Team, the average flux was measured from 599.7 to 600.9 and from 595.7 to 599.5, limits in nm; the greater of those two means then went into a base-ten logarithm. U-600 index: 1.41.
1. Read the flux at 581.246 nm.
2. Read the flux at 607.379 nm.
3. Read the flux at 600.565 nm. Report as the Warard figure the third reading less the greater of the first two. -11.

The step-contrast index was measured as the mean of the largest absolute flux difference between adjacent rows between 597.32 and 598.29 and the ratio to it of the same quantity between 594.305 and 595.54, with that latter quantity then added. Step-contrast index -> 11.3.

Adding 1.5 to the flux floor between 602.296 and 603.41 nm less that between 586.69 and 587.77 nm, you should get 1.0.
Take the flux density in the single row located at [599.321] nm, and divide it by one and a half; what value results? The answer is 14.9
